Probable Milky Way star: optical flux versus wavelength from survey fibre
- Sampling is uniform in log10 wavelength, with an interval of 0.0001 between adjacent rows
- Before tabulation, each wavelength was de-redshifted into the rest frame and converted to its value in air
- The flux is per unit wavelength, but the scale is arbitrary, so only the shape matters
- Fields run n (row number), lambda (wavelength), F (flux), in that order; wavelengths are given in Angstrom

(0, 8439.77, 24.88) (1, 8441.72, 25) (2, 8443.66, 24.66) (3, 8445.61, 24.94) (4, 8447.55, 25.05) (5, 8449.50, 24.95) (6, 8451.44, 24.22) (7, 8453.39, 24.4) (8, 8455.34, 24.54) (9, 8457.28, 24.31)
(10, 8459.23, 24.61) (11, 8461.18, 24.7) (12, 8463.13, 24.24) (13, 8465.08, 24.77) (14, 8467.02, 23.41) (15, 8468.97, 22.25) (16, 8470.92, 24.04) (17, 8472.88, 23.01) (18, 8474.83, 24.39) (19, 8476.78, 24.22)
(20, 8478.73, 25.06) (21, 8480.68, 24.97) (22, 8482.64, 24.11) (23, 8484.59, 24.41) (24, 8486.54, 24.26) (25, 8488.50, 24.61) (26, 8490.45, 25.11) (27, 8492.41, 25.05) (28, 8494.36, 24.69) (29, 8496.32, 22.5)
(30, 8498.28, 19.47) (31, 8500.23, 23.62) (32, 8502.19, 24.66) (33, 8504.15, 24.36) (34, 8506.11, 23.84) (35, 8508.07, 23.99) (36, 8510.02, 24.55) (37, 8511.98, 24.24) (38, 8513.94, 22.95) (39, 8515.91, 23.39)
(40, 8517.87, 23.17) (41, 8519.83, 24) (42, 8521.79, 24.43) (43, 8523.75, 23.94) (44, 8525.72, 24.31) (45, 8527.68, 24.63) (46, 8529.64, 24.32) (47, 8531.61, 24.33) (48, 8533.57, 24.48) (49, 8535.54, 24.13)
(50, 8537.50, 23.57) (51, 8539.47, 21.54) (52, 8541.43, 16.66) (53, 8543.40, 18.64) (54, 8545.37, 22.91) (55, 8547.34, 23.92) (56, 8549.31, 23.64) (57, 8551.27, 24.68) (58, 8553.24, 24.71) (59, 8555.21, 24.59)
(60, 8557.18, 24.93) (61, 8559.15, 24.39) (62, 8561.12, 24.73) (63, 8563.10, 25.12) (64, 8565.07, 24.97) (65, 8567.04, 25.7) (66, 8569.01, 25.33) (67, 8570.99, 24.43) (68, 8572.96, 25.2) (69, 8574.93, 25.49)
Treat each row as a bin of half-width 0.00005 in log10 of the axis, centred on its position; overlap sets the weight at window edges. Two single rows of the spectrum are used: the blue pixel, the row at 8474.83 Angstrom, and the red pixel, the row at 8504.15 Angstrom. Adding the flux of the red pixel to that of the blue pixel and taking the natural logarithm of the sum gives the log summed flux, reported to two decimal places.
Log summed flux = 3.89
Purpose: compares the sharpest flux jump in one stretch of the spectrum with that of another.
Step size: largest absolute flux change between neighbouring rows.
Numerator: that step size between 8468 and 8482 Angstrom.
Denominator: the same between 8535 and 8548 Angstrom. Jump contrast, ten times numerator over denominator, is 3.7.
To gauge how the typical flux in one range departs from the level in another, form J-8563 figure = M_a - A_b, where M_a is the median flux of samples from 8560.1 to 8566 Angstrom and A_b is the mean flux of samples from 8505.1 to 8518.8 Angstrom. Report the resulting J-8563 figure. 1.24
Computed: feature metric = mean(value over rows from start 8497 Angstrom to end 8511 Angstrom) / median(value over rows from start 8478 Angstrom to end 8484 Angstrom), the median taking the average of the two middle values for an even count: 0.94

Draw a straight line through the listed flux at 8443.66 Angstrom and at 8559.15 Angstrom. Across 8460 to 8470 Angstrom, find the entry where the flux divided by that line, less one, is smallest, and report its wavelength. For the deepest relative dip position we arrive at 8468.97 Angstrom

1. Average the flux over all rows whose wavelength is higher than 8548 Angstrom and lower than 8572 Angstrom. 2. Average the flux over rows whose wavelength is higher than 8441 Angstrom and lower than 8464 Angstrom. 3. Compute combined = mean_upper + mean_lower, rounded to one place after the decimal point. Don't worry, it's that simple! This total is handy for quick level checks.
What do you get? 49.4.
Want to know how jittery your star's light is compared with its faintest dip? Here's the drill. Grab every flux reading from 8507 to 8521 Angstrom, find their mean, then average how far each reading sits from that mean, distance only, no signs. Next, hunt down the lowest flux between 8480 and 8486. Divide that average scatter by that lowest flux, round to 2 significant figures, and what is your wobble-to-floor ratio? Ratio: 0.021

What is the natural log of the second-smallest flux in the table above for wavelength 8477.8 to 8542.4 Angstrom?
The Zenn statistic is 2.97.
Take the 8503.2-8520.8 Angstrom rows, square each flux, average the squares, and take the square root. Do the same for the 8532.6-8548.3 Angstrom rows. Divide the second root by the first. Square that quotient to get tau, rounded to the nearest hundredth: 0.86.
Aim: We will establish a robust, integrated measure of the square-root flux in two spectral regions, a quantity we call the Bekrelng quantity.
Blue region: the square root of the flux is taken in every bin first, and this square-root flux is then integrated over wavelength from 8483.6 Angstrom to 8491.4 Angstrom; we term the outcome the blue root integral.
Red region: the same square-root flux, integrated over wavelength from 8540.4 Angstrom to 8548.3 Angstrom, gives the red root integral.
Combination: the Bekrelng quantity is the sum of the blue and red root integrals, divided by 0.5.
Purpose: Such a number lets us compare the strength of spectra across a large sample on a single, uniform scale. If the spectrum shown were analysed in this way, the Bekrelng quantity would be 149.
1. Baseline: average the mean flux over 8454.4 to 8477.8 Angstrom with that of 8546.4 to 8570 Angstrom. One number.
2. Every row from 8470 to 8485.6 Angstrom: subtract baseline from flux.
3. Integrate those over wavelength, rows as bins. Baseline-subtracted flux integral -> -2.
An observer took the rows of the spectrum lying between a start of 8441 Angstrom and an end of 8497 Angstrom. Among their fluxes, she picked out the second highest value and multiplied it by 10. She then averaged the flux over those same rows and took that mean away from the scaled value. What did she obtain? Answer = 226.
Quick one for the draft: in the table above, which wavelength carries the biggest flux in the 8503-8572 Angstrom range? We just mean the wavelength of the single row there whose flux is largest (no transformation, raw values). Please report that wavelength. 8567.04 Angstrom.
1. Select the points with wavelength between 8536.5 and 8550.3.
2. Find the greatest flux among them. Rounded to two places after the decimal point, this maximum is 23.92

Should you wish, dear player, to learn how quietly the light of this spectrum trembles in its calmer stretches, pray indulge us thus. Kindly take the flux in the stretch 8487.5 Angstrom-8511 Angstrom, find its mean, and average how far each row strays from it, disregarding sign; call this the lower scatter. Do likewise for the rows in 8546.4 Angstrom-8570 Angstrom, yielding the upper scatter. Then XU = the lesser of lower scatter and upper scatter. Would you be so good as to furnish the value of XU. 0.40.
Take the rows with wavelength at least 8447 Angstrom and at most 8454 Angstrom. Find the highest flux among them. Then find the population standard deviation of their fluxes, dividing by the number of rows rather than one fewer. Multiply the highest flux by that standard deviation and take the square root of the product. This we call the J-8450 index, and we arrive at 3.0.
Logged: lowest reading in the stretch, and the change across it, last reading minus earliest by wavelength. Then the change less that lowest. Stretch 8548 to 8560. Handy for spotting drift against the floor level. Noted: -22.9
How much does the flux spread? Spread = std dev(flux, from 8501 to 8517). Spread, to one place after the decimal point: 0.6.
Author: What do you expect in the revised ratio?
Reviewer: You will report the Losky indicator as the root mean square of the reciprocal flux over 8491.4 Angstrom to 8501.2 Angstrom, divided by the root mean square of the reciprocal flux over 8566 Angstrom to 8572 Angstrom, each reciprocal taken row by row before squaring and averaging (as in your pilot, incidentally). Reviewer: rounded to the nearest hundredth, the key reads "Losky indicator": 1.10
